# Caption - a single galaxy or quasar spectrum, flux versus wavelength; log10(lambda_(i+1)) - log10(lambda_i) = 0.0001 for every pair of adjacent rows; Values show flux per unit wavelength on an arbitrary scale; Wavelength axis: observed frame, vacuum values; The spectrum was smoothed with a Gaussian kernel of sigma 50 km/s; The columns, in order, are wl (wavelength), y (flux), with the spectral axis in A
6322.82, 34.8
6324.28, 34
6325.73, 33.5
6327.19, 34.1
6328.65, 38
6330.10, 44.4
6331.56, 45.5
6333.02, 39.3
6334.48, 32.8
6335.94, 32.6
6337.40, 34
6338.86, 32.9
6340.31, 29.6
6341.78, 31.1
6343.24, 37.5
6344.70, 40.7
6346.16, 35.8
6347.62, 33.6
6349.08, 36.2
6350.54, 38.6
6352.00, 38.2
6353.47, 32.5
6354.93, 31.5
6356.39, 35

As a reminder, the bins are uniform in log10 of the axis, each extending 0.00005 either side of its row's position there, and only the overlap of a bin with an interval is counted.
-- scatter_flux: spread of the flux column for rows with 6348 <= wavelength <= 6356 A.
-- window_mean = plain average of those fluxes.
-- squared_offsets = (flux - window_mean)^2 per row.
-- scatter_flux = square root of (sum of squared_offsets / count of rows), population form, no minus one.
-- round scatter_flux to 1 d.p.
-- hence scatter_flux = 2.9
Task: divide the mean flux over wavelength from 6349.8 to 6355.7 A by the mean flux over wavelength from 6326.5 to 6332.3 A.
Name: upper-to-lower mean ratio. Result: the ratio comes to 0.87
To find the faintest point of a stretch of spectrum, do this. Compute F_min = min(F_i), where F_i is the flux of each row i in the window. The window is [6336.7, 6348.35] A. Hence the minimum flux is 29.6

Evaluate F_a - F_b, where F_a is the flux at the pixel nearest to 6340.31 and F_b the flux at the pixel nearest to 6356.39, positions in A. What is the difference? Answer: -5.4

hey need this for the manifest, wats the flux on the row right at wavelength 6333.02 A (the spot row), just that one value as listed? 39.3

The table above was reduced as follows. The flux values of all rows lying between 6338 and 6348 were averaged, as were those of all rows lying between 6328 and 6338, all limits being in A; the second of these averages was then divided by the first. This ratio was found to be 1.11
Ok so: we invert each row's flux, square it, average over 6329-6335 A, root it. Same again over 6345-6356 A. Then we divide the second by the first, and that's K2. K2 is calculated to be 1.13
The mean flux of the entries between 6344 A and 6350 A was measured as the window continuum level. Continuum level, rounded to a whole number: 37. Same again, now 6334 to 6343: 32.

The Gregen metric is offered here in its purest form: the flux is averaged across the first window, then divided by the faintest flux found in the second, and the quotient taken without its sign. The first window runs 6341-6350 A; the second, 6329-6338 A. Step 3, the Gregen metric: 1.10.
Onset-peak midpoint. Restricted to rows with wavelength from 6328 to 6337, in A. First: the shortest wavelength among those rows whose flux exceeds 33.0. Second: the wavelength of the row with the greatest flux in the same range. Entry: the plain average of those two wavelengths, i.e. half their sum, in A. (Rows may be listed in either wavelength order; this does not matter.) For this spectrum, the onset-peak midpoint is 6330.1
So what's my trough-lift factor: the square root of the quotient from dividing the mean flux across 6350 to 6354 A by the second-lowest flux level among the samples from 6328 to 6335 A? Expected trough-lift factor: 0.98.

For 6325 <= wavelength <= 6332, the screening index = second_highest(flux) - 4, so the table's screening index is 40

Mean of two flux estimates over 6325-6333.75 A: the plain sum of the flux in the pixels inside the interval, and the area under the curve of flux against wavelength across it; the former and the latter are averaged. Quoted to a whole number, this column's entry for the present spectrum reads 289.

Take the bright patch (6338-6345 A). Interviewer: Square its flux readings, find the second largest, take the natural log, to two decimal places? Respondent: 7.25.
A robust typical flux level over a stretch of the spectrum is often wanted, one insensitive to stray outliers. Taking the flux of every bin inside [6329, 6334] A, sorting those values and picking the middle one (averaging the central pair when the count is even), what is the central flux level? 44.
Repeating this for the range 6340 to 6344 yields 31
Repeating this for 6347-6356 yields 35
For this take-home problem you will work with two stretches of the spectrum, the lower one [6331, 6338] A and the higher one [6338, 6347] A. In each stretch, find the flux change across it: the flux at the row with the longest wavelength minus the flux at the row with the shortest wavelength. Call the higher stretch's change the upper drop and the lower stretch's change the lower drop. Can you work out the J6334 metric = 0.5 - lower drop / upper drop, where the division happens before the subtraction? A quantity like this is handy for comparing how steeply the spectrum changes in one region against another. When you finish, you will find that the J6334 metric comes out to 4.5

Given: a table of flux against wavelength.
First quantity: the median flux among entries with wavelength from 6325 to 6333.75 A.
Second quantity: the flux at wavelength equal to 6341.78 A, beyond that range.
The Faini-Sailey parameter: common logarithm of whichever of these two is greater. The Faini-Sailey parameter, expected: 1.59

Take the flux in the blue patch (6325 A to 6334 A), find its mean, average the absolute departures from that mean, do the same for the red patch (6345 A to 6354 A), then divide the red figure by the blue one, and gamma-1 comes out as 0.5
